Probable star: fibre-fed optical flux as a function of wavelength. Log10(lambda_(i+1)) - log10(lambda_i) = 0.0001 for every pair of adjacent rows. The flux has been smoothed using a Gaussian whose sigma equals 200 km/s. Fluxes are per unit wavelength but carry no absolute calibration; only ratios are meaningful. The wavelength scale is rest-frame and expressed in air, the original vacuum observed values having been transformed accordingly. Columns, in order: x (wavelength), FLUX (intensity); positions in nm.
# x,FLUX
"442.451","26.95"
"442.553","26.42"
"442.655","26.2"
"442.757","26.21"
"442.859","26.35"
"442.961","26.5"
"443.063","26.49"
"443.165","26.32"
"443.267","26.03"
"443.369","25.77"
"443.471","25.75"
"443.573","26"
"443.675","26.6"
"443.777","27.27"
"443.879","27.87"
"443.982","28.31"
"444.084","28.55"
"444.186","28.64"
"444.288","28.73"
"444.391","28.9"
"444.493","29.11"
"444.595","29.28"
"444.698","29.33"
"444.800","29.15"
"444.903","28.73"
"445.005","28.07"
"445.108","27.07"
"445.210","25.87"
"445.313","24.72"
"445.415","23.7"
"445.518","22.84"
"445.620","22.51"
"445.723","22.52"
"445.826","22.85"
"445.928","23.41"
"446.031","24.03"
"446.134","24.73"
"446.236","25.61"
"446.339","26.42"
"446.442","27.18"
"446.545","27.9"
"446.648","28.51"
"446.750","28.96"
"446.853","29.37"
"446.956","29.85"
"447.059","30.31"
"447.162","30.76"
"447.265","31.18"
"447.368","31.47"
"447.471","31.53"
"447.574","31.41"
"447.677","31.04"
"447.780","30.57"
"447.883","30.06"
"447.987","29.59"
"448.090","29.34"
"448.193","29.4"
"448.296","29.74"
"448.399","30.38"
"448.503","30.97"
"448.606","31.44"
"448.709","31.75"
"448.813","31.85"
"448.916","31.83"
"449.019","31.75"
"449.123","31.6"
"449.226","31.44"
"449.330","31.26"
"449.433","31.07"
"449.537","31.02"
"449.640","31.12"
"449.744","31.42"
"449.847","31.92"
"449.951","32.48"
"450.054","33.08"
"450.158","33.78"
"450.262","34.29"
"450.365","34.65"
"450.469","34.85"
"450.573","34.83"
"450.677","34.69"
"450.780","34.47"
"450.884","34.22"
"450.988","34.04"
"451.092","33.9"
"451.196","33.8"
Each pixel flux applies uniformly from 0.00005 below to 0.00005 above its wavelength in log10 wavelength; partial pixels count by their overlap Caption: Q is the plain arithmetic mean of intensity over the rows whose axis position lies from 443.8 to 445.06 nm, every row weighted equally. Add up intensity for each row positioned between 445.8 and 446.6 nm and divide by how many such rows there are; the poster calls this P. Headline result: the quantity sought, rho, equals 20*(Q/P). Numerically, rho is 22.7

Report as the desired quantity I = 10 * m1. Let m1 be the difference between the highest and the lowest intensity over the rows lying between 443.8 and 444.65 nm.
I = 14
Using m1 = 1.4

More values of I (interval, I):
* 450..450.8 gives 18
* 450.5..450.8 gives 4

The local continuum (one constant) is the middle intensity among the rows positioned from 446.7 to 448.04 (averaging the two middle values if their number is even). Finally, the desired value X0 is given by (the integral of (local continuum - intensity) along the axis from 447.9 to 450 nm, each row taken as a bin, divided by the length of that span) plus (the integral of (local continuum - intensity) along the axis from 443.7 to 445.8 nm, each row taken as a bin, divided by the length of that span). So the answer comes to 3.1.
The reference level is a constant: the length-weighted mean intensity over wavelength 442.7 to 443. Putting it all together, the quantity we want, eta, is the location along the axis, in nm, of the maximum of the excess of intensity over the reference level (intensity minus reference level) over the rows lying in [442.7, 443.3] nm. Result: 442.961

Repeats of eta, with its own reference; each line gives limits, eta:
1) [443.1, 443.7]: 443.675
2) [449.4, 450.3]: 450.262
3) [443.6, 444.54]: 444.493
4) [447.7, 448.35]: 447.780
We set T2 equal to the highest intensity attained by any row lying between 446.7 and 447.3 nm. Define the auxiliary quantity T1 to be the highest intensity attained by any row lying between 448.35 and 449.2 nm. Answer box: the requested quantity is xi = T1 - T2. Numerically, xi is 1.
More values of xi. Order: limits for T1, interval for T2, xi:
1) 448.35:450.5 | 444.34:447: 5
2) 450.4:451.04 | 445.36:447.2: 4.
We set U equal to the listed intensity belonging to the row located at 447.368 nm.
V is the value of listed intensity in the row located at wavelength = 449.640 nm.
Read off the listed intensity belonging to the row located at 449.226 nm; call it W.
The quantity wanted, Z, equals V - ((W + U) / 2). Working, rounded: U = 31.47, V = 31.12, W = 31.44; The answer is 0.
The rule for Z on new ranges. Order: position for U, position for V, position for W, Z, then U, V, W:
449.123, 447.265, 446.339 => 2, 31.6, 31.18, 26.42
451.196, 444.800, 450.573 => -5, 33.8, 29.15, 34.83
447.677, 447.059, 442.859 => 2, 31.04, 30.31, 26.35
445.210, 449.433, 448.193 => 3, 25.87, 31.07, 29.4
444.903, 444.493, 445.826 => 3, 28.73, 29.11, 22.85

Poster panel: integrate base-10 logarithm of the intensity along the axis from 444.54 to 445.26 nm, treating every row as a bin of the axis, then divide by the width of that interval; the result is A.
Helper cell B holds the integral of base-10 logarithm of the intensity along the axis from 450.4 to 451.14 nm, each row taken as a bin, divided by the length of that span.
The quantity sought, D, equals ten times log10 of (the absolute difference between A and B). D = -10.7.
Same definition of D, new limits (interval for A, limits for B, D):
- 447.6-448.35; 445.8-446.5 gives -11.0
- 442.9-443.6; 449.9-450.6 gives -9.5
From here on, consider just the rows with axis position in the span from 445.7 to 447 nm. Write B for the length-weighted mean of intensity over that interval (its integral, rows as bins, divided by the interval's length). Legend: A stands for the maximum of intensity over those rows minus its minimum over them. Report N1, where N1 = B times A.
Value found 193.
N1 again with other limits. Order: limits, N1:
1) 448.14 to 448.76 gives 72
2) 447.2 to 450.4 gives 167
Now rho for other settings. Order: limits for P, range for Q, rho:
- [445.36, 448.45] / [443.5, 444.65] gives 20.1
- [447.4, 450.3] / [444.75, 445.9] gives 16.1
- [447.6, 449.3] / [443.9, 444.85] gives 18.8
